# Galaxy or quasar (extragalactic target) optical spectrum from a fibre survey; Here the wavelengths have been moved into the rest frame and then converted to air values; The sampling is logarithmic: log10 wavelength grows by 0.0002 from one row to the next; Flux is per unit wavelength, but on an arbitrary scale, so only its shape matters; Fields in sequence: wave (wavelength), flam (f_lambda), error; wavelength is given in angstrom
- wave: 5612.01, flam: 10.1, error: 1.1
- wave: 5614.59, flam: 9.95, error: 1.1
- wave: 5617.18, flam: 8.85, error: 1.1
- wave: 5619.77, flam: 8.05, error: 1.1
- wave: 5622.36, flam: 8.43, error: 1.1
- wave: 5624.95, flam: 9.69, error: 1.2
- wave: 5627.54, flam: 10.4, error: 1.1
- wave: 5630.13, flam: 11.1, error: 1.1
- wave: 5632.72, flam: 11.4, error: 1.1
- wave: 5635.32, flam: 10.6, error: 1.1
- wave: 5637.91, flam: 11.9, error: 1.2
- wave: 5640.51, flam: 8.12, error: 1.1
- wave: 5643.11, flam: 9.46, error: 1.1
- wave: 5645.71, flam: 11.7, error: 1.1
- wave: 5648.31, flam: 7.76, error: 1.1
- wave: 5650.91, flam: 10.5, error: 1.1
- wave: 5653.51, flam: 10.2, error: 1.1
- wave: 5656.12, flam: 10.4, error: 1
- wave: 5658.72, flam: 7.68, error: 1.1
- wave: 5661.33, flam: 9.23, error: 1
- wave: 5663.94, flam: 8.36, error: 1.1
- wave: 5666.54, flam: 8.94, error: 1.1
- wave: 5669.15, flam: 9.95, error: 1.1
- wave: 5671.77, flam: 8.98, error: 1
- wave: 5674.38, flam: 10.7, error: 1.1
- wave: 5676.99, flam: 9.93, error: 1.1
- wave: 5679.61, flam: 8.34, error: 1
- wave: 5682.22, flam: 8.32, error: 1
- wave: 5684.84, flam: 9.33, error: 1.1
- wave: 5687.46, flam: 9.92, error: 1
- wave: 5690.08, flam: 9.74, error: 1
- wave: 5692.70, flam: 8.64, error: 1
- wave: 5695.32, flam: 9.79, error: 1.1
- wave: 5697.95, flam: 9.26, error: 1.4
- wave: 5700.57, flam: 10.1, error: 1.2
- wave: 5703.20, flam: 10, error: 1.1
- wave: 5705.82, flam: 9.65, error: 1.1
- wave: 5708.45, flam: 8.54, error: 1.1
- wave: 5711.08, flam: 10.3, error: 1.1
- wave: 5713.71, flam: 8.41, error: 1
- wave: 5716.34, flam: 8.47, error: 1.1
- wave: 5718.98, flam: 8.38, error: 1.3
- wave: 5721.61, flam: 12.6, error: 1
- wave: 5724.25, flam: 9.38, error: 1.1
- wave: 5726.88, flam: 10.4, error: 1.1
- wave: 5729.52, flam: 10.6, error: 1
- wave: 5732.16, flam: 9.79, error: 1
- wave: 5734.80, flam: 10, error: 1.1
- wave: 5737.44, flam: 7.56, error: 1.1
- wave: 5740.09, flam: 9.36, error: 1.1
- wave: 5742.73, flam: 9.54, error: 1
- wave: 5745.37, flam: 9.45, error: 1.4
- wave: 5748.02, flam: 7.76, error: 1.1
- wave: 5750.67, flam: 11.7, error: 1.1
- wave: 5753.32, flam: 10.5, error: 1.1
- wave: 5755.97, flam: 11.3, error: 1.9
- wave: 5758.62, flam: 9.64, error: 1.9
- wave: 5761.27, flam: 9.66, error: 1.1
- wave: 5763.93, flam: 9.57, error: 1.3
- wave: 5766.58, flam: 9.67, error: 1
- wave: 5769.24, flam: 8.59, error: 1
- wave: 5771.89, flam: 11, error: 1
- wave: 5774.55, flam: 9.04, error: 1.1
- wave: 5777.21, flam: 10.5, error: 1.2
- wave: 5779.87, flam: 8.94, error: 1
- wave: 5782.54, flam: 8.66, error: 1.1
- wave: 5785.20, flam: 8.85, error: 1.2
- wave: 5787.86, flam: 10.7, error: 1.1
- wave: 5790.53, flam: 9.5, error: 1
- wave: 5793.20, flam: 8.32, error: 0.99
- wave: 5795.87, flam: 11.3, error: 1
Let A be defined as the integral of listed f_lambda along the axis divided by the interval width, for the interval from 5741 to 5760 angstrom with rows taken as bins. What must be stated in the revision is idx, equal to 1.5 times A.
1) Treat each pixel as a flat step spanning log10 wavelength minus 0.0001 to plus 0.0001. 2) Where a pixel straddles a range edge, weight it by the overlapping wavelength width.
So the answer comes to 15.0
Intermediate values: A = 10.0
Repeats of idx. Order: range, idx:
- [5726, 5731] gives 15.7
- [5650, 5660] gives 14.5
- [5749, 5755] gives 16.4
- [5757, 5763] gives 14.6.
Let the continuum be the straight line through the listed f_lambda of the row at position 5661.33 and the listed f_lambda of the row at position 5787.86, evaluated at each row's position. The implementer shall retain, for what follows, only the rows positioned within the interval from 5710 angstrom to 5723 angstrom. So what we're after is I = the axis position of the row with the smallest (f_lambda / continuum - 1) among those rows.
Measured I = 5718.98 angstrom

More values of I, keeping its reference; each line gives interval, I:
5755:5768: 5763.93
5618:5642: 5640.51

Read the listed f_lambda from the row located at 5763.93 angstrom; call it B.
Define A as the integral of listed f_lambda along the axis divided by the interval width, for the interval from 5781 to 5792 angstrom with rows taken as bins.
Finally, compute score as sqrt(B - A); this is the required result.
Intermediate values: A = 9.40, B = 9.57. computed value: 0.4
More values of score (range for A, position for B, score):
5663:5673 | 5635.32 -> 1.2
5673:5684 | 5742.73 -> 0.5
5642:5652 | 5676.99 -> 0.3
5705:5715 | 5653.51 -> 1.0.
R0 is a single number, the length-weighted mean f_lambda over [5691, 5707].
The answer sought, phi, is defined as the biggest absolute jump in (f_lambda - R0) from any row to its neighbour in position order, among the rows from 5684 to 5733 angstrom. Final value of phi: 4.2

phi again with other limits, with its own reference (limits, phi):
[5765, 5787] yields 2.4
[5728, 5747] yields 2.4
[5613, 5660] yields 3.9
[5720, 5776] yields 3.9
